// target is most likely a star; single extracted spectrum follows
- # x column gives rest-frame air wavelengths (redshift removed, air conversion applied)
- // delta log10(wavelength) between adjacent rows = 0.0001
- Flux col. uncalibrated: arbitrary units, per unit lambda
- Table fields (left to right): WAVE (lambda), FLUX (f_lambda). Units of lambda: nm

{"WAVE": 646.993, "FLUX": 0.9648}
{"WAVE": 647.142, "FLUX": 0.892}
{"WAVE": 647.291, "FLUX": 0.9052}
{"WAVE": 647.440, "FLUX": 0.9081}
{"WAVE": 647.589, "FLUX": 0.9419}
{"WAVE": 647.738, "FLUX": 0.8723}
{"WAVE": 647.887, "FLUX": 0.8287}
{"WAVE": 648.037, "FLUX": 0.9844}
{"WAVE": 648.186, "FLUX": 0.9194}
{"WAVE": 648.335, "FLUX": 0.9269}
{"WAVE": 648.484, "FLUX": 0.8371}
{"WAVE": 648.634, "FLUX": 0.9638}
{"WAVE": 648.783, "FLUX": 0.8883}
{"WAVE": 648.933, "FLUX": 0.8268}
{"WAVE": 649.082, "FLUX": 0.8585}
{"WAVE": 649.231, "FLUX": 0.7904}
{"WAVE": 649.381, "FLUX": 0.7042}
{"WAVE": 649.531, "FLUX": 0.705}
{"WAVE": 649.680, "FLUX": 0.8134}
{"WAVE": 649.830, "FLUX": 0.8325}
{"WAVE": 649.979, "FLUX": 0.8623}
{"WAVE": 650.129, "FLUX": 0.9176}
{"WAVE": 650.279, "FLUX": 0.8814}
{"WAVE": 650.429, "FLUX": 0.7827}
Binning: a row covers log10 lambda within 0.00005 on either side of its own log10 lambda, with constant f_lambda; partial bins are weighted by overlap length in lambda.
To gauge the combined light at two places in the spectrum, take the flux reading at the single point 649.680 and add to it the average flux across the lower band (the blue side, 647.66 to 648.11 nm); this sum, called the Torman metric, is 1.71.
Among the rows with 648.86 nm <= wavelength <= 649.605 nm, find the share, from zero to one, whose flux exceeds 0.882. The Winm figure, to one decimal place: 0.0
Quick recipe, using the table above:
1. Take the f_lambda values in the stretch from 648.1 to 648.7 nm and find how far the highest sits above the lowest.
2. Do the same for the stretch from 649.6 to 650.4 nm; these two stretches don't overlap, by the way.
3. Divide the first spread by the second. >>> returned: 1.2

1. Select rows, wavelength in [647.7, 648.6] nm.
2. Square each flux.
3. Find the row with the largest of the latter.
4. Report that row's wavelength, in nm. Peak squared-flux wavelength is 648.037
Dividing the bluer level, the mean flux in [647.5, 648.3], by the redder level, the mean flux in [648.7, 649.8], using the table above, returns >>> 1.14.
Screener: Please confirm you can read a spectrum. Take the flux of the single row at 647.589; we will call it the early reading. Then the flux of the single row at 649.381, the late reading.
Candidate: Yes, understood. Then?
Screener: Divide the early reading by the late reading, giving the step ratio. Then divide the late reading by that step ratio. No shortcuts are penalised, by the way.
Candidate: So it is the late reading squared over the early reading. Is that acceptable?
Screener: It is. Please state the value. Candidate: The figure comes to 0.53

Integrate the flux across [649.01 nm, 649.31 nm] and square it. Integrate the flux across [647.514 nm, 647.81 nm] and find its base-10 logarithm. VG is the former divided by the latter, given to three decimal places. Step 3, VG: -0.107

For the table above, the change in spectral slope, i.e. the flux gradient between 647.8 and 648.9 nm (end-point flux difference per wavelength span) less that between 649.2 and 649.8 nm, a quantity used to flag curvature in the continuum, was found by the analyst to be 0.0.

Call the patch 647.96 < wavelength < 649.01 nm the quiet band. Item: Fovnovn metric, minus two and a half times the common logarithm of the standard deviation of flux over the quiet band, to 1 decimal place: 3.1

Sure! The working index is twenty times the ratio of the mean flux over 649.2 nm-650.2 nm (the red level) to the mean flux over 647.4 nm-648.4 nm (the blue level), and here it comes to 18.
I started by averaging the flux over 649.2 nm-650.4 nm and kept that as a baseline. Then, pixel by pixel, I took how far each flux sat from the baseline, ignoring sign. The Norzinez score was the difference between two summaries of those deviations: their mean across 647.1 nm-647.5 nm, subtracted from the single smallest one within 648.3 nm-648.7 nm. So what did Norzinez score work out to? -0.065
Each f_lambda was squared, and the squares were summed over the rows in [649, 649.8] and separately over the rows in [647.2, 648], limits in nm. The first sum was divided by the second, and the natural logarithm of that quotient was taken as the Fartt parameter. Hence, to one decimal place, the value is -0.3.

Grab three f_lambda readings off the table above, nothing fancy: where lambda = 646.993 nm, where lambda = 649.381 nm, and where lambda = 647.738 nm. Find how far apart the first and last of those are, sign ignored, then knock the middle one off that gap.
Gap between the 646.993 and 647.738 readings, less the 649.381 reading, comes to -0.61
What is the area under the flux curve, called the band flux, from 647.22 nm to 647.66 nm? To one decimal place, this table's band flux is 0.4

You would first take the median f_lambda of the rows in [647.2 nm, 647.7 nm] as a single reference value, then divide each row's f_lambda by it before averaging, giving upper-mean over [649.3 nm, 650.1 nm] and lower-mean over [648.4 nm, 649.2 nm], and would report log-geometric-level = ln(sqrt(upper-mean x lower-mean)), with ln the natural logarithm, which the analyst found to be -0.09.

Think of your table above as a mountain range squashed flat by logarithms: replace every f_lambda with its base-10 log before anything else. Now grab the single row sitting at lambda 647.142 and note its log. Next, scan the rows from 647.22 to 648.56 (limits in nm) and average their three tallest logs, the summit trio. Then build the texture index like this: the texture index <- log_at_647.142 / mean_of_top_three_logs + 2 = 4.3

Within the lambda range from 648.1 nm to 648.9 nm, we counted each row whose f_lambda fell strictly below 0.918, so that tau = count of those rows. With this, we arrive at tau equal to 2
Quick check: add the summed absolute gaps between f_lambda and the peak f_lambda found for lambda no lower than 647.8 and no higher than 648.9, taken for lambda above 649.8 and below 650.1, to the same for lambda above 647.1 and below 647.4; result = 0.45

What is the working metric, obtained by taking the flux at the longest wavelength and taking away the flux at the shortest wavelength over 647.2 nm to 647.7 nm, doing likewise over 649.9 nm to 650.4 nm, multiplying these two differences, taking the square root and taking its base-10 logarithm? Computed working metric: -1.6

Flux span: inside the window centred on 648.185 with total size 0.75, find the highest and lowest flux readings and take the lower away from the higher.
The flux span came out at 0.156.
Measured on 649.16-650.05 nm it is 0.158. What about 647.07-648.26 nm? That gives 0.156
